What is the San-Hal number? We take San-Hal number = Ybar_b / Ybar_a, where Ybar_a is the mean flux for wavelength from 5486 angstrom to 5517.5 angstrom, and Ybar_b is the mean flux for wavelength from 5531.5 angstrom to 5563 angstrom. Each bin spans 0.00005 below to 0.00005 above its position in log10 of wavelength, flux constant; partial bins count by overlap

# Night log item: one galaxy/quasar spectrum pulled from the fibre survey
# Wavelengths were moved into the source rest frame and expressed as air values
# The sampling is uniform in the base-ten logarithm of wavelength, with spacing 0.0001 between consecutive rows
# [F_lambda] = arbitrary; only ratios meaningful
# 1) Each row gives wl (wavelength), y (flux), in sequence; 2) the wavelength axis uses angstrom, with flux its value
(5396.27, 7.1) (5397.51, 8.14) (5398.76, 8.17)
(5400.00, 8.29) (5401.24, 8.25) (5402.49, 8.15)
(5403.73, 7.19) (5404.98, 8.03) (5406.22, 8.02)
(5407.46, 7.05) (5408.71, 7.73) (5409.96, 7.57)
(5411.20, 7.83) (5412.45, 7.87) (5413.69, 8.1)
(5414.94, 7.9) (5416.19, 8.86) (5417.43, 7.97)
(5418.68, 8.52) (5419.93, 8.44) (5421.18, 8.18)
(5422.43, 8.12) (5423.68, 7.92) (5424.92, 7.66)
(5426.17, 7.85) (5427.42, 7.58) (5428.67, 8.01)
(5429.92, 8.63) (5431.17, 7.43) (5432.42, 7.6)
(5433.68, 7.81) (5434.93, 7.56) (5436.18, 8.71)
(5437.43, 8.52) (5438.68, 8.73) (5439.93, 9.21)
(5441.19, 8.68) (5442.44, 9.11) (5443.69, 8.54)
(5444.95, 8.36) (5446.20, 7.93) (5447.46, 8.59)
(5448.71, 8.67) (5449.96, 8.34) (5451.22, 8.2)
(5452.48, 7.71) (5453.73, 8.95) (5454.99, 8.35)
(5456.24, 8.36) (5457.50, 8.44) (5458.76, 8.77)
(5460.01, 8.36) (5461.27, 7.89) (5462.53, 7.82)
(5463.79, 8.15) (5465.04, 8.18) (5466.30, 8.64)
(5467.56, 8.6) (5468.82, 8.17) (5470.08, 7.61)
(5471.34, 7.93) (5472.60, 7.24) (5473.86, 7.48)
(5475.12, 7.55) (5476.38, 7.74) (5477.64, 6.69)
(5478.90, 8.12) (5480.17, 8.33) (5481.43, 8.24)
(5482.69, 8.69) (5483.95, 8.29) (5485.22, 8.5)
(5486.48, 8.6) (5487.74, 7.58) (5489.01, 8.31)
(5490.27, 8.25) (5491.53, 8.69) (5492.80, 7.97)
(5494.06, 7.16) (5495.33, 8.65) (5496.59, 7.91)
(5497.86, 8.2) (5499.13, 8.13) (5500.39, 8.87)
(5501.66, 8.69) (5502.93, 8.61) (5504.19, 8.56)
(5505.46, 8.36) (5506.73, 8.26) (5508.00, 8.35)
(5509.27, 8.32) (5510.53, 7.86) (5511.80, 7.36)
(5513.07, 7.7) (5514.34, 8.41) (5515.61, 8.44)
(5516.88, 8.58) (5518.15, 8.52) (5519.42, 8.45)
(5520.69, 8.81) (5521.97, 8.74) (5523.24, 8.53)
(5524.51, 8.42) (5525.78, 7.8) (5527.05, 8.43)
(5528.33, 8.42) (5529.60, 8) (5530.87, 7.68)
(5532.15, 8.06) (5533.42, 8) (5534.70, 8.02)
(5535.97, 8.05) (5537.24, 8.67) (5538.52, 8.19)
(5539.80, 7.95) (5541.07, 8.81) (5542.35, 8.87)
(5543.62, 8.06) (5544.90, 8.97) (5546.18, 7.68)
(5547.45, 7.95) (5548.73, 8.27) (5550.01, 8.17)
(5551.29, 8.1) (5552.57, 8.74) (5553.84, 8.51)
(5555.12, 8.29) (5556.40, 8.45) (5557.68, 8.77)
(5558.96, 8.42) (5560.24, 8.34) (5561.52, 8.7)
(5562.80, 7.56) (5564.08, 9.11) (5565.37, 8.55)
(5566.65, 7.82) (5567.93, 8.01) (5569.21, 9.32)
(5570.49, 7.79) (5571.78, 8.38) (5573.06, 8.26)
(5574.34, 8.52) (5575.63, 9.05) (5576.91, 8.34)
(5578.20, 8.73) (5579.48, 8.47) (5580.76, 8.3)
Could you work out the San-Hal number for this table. 1.01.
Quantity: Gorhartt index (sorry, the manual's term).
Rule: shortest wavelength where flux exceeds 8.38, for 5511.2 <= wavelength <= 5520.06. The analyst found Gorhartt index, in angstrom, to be 5514.34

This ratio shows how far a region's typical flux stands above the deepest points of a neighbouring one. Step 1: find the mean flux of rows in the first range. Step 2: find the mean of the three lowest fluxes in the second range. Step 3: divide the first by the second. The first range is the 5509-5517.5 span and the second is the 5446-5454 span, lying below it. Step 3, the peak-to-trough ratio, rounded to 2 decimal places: 1.02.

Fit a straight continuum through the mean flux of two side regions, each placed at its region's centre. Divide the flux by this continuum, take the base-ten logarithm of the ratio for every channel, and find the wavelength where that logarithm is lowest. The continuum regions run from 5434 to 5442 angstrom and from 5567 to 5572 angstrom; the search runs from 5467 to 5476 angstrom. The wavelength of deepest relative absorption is 5472.60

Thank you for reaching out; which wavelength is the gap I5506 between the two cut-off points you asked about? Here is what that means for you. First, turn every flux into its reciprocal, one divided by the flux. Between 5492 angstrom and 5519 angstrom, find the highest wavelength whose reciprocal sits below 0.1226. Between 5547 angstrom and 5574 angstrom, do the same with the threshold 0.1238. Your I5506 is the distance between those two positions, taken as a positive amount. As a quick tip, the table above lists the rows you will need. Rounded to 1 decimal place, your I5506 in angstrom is 54.9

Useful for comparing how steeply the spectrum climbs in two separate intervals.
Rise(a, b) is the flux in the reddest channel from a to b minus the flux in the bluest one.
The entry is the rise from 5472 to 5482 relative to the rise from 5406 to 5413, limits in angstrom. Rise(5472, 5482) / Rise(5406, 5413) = -6.7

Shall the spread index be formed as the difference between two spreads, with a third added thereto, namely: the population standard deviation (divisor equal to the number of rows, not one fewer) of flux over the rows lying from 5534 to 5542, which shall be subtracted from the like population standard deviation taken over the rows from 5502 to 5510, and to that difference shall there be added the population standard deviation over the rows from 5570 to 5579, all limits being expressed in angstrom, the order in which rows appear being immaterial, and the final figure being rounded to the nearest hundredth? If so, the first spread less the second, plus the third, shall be 0.16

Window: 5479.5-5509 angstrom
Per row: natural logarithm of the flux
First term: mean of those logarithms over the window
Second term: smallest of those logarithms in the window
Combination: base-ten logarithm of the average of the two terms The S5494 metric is 0.310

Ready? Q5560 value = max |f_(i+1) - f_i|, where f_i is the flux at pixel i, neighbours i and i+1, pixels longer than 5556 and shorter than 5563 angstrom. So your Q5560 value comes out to 1.14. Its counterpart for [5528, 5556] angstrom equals 1.29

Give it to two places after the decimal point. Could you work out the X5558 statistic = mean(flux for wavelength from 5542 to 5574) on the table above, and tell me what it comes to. 8.36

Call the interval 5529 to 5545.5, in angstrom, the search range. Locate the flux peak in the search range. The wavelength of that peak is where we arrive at 5544.90 angstrom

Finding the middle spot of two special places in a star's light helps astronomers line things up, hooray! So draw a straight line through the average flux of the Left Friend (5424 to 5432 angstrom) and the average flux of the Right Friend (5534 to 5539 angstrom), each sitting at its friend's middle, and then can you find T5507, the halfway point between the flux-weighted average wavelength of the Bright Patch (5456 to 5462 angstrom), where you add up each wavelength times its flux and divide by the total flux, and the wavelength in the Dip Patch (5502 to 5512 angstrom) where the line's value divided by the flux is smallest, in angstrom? 5480.8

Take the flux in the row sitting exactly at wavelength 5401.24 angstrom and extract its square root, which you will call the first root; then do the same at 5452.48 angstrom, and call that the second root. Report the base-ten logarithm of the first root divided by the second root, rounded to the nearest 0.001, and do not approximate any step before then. 0.015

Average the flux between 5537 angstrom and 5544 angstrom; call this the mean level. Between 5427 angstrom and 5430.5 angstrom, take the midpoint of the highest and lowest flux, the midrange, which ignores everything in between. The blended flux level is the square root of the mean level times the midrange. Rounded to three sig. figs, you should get 8.26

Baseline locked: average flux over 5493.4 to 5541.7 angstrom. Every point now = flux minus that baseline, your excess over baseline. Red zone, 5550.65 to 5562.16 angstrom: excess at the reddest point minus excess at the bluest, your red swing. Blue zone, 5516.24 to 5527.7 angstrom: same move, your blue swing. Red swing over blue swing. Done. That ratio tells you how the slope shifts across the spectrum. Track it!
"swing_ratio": -4.0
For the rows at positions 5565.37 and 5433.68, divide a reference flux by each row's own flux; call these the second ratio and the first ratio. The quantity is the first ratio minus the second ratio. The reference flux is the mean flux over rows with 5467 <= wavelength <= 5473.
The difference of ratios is 0.09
